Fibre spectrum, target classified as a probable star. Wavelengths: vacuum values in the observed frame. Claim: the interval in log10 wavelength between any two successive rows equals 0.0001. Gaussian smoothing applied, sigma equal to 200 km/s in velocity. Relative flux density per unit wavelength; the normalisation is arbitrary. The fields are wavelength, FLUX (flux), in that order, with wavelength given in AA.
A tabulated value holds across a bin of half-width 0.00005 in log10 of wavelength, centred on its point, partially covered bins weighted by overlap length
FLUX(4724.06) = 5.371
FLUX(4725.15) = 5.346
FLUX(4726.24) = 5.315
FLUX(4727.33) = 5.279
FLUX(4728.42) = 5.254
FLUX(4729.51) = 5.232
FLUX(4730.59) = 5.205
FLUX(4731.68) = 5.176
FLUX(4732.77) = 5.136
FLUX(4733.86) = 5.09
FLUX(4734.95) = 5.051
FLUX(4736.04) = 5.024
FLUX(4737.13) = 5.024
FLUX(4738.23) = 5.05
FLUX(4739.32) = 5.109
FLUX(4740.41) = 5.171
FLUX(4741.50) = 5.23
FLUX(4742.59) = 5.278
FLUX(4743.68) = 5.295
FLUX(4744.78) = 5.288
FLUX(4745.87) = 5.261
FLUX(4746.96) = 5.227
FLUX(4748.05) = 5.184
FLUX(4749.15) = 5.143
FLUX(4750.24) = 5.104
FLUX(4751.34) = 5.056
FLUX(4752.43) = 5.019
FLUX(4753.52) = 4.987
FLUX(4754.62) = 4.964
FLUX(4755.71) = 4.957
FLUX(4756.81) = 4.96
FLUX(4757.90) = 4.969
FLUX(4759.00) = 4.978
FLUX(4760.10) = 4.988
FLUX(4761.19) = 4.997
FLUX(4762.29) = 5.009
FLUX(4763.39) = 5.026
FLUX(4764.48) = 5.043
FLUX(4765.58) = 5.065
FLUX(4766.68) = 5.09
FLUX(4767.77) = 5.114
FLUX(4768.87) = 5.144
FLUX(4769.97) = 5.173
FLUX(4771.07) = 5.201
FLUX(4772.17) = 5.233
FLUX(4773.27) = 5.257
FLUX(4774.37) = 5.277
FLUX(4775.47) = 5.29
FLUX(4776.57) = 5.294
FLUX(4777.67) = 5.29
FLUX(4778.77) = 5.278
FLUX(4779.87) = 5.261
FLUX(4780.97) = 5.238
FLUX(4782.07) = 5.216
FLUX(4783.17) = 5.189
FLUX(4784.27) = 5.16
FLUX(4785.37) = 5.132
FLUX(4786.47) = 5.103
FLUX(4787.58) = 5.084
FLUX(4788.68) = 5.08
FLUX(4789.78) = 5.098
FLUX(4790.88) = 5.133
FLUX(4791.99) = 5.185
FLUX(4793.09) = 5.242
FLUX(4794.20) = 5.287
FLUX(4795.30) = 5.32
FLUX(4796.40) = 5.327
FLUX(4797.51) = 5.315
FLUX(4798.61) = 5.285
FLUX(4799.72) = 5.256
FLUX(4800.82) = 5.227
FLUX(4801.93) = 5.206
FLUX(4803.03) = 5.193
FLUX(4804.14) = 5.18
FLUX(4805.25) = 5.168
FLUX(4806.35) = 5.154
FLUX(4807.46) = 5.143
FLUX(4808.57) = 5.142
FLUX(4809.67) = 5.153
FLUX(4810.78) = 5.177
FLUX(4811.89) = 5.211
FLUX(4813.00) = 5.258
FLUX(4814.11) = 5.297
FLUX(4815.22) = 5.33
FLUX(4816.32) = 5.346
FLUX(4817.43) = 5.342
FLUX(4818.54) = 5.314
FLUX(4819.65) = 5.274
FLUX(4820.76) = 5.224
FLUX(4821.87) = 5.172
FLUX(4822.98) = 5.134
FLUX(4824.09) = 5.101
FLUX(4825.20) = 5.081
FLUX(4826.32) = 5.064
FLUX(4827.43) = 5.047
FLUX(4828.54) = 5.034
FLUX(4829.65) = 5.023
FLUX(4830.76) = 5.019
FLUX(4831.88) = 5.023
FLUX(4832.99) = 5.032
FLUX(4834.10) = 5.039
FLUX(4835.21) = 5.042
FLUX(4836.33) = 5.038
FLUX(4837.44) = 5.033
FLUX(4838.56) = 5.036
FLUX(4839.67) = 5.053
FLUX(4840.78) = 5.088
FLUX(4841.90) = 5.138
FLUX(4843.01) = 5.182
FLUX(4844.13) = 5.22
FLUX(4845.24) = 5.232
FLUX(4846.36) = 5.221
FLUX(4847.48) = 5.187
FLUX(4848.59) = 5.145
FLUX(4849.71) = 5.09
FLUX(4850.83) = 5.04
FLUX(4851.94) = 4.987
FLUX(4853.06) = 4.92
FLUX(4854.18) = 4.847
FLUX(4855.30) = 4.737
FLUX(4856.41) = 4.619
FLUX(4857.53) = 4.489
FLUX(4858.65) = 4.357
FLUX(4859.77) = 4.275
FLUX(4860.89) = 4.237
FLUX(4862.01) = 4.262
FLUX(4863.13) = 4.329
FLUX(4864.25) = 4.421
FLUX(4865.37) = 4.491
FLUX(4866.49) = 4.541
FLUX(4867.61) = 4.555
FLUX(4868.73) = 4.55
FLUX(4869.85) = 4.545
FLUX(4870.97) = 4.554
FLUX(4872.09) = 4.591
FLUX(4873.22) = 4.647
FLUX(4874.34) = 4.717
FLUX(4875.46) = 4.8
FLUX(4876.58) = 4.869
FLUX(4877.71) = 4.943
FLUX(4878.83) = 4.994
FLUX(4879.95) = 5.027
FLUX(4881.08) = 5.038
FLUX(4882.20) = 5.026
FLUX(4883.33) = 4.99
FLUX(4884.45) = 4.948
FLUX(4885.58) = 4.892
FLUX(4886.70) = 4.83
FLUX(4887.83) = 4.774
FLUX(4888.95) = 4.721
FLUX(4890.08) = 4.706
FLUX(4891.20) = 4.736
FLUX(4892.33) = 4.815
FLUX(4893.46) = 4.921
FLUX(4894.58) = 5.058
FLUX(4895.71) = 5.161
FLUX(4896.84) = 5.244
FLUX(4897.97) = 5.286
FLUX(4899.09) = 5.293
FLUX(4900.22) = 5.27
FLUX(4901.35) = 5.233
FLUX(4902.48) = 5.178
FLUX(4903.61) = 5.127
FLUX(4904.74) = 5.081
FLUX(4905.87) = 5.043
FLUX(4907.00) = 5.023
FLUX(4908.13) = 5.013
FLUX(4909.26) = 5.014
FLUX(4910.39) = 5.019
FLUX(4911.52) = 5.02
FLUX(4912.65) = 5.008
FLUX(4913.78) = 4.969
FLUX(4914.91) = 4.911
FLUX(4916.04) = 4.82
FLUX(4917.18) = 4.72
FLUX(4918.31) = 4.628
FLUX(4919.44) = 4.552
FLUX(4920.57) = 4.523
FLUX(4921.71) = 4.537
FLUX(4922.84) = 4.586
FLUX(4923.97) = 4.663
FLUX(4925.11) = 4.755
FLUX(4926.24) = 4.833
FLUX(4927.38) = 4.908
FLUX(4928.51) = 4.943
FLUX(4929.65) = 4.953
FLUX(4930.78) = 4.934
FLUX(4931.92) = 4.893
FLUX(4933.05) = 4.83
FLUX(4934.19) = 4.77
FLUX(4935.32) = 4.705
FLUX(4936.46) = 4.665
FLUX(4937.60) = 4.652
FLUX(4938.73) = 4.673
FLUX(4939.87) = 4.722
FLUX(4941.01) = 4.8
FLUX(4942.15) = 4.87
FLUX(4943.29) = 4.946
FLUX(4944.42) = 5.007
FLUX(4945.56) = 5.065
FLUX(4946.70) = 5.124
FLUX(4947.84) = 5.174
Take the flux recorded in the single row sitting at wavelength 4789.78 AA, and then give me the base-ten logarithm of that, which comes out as 0.707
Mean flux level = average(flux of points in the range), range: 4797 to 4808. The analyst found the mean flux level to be 5.21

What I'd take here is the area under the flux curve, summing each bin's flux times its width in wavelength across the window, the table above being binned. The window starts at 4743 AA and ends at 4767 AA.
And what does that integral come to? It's 122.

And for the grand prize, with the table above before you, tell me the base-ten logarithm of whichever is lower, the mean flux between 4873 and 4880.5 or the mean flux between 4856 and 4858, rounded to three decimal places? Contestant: 0.658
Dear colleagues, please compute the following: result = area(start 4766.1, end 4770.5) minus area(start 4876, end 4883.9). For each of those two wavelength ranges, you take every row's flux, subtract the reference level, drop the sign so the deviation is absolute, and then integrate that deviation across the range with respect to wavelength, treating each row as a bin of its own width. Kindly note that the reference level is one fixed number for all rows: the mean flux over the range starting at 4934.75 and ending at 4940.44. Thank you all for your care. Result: -0.40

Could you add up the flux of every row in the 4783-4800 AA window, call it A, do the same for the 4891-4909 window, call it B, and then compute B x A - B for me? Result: 6697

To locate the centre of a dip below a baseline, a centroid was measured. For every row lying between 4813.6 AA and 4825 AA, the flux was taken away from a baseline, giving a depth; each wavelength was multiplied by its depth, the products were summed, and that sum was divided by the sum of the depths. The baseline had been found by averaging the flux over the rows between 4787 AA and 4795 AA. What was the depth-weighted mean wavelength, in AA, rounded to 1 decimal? 4816.5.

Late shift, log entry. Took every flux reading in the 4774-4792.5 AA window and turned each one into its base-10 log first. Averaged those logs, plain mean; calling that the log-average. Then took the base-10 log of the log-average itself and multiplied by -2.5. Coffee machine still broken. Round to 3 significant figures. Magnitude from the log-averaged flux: 0.363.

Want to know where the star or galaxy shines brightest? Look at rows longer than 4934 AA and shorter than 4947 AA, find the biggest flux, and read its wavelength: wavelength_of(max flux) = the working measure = 4946.70 AA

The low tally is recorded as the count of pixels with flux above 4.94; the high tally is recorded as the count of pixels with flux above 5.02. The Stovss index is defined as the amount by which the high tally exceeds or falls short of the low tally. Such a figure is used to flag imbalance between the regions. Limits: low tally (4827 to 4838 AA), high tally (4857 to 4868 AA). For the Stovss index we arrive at -10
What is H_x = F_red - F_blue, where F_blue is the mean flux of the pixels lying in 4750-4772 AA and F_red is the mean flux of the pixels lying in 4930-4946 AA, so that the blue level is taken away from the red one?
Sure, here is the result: -0.22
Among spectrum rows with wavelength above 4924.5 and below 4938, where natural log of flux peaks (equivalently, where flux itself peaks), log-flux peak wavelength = 4929.65 AA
